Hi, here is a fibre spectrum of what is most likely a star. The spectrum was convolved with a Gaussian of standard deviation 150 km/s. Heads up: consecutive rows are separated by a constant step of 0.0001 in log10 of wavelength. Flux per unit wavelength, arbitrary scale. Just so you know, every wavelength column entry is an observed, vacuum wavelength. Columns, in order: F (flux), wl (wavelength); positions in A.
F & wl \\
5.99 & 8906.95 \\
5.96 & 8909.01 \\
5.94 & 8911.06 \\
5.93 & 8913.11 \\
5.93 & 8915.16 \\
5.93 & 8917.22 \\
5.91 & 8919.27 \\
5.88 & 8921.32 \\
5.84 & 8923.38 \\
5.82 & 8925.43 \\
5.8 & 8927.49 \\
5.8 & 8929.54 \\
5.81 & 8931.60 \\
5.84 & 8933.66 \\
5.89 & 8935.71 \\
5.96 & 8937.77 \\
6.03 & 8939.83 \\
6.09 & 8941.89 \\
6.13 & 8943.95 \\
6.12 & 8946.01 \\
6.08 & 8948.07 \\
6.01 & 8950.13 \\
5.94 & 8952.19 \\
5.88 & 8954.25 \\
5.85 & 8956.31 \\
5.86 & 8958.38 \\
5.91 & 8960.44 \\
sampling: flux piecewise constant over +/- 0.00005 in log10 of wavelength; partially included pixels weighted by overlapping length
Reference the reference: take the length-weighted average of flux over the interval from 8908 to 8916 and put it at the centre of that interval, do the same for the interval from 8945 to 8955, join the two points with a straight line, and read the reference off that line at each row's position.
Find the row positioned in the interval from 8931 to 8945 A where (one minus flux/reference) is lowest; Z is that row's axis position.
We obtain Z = 8943.95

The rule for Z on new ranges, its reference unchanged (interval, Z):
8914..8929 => 8915.16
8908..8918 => 8909.01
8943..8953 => 8943.95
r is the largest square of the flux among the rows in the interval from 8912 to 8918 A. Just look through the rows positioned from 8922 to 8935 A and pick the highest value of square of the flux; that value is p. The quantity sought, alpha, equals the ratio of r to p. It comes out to 1.03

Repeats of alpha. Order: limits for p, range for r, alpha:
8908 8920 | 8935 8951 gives 1.06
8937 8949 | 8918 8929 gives 0.93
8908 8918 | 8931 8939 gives 1.00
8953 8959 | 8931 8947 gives 1.09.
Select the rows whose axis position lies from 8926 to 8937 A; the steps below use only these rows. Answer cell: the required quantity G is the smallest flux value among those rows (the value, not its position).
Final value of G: 5.8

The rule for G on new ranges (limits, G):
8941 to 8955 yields 5.88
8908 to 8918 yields 5.93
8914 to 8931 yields 5.8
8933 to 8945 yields 5.84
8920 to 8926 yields 5.82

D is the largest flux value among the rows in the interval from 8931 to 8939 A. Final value 5.96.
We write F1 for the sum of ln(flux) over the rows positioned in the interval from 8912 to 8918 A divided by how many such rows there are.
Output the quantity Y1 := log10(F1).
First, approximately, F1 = 1.78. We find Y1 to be 0.250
